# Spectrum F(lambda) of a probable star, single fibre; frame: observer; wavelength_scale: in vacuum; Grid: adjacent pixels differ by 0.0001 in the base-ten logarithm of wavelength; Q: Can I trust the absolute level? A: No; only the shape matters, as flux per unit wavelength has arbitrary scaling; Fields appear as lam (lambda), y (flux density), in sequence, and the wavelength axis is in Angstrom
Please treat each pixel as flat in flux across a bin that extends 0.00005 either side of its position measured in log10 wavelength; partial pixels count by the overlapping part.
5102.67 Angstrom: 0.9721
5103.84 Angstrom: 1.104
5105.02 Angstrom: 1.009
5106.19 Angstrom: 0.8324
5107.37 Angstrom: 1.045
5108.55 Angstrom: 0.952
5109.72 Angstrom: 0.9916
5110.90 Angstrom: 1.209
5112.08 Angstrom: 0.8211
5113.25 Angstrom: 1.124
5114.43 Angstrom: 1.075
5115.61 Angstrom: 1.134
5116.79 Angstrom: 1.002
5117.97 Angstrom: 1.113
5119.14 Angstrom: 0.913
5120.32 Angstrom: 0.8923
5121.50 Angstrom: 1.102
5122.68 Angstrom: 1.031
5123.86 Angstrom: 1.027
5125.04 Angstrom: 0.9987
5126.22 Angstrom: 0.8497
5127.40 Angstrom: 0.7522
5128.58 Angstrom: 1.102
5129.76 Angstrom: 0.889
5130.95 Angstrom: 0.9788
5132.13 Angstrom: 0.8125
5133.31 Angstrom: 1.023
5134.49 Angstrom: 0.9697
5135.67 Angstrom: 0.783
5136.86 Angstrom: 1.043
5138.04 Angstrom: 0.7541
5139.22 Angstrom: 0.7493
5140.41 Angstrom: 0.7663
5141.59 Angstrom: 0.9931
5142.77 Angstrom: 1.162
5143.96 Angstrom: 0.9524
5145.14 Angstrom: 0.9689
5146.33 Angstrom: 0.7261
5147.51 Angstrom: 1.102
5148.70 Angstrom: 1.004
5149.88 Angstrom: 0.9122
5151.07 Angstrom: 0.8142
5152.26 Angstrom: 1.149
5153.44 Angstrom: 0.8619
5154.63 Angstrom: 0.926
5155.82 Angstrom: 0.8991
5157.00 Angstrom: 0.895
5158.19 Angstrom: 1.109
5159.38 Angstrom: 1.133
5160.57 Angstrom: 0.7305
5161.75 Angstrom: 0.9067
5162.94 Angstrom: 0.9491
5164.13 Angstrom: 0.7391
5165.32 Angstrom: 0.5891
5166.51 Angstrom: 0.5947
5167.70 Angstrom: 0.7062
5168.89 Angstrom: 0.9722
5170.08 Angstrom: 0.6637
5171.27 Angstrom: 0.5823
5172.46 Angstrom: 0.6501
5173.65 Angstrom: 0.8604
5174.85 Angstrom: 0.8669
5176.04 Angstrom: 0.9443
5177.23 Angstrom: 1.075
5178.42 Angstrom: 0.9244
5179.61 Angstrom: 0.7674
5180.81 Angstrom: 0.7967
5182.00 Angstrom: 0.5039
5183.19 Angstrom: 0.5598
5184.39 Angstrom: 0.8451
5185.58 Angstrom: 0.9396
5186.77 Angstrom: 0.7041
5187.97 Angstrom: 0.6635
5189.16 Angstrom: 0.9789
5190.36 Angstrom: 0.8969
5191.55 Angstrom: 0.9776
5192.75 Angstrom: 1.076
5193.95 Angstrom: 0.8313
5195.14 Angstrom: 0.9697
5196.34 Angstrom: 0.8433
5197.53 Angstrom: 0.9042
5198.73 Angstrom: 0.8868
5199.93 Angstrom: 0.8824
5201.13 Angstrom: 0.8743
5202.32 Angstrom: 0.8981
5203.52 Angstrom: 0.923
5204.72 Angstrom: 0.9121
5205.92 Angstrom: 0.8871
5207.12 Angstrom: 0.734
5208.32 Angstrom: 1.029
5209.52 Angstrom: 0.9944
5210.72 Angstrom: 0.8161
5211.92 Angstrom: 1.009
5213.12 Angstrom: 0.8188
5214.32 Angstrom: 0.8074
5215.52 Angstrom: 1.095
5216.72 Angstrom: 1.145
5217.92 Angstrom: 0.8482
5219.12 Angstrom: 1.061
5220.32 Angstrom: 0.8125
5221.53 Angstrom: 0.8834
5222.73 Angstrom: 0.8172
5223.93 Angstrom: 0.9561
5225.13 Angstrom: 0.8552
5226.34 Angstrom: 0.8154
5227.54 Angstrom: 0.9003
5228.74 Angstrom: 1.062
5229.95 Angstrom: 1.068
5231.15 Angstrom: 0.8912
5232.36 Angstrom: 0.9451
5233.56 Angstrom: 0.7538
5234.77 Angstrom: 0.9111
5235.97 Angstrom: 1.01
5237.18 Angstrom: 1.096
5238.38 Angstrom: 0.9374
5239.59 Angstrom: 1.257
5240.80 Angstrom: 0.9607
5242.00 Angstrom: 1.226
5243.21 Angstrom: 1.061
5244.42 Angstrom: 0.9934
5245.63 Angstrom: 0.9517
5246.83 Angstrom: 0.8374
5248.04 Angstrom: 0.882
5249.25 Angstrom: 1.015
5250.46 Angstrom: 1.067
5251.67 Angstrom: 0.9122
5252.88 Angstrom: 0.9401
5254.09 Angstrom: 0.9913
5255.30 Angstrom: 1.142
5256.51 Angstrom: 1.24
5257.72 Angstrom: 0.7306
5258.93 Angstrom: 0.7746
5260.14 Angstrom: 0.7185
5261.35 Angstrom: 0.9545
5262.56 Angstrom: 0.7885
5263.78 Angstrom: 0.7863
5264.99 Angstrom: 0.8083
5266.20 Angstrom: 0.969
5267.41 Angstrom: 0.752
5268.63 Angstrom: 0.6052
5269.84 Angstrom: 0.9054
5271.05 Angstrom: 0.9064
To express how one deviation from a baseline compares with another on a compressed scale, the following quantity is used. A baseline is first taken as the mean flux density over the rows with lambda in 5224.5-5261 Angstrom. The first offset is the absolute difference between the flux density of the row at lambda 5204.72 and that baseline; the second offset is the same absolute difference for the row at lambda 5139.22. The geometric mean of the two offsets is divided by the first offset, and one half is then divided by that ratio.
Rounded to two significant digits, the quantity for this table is 0.25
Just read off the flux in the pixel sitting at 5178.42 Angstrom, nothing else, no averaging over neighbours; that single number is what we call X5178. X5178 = 0.9244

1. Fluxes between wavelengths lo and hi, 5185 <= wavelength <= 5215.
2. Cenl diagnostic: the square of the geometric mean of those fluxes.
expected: 0.78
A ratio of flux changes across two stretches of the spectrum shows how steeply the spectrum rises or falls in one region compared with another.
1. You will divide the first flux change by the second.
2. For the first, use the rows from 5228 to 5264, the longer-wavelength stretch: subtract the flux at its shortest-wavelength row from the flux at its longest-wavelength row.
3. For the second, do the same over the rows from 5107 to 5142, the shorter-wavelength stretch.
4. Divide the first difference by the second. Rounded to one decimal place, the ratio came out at 5.3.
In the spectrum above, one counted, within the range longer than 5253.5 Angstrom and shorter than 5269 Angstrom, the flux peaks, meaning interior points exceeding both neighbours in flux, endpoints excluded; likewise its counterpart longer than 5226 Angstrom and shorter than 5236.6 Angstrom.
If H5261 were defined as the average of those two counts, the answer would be 3.00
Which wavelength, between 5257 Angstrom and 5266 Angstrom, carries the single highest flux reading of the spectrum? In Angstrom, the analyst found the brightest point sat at 5261.35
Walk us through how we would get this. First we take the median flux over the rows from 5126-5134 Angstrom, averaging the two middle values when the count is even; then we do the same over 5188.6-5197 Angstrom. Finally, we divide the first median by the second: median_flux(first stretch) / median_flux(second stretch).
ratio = 0.92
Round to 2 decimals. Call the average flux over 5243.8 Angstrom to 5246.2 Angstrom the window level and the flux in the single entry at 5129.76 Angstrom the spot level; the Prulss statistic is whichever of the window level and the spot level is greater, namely 0.97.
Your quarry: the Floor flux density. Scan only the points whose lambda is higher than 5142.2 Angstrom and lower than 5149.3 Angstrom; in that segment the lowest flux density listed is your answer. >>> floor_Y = 0.7261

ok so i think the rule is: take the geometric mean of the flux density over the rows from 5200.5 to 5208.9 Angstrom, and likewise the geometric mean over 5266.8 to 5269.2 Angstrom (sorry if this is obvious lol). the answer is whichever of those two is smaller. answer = 0.67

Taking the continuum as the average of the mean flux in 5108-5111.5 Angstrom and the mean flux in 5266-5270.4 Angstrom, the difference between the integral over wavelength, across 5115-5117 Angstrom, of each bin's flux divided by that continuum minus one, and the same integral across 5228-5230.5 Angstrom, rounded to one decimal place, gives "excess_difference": 0.0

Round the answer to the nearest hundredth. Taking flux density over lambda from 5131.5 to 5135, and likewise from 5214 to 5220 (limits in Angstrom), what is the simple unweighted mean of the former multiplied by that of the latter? 0.93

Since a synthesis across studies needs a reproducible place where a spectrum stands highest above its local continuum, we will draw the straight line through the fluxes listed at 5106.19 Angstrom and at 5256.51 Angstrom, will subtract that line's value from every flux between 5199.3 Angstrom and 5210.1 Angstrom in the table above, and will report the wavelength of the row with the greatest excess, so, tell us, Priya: 5208.32 Angstrom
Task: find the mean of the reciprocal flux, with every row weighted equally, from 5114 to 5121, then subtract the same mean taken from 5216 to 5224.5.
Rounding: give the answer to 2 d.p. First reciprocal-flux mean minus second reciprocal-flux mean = -0.10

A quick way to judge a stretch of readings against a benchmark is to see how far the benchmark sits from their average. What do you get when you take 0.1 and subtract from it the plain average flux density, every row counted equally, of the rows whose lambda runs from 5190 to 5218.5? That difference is -0.819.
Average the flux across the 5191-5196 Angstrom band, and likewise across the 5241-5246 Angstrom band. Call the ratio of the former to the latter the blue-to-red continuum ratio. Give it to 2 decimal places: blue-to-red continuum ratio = 0.91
